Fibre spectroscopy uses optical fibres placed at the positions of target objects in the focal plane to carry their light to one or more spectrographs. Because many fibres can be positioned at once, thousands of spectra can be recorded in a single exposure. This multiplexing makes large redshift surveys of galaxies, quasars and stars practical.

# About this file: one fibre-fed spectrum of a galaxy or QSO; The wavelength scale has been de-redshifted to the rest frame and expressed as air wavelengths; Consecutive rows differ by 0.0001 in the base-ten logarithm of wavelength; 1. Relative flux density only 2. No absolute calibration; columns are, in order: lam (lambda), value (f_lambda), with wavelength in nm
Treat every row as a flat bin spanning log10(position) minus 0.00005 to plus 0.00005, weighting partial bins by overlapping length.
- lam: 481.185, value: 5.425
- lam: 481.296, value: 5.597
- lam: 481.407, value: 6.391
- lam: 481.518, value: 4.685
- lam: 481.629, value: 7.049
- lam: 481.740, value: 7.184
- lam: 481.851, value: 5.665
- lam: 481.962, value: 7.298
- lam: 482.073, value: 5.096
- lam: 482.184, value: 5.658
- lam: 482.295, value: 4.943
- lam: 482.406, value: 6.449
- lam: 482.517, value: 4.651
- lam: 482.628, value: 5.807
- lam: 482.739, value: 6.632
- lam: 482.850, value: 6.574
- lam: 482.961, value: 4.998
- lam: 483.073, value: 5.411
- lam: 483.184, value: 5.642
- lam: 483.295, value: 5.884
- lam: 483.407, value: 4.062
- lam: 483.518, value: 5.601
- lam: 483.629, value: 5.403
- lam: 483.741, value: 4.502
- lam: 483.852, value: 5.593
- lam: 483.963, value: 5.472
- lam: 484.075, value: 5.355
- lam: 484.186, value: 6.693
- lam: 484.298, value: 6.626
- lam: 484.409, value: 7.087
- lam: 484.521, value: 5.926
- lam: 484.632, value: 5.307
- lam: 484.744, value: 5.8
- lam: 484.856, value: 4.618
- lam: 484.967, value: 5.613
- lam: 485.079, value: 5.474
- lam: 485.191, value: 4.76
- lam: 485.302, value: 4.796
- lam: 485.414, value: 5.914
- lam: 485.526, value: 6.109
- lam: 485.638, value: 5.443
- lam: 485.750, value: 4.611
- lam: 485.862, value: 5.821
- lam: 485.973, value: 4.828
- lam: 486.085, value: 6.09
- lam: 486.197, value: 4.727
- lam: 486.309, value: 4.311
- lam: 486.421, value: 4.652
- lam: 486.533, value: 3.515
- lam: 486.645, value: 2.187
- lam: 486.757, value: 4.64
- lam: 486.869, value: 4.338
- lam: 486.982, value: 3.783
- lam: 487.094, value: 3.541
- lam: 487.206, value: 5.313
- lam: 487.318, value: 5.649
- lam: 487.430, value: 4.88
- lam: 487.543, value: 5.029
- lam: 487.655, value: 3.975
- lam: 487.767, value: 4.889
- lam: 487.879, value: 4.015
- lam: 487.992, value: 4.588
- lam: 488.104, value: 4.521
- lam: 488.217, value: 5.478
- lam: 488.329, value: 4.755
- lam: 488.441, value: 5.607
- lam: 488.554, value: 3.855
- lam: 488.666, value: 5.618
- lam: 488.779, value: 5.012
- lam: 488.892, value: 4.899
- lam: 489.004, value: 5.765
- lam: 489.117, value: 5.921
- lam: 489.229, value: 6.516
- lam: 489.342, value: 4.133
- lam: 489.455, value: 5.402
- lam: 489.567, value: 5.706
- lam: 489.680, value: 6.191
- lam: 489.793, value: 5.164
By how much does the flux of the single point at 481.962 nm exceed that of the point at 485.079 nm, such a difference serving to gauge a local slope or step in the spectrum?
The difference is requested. 1.8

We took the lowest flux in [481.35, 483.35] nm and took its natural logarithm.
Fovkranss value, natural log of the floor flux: 1.5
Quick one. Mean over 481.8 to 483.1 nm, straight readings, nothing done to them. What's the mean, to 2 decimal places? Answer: 5.77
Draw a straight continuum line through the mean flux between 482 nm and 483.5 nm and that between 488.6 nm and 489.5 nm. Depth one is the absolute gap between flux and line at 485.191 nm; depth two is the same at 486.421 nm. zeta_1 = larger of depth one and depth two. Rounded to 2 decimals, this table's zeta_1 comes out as 0.80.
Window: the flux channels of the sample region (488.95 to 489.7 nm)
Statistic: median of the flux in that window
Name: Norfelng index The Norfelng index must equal 5.8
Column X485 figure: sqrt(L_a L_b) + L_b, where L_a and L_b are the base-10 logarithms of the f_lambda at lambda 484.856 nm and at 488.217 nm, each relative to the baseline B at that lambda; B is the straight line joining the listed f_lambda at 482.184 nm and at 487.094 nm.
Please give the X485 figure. 0.31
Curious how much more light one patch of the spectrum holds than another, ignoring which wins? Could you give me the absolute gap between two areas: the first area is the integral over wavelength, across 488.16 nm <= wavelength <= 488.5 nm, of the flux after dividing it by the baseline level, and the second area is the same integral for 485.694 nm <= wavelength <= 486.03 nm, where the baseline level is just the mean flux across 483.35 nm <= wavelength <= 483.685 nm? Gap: 0.015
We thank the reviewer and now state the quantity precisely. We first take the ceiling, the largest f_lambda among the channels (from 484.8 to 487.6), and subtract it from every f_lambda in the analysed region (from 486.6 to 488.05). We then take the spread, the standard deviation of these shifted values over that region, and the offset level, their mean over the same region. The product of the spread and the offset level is -1.5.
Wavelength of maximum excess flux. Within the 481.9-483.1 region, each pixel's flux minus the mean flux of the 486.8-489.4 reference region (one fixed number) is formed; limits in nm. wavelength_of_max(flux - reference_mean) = 481.962 nm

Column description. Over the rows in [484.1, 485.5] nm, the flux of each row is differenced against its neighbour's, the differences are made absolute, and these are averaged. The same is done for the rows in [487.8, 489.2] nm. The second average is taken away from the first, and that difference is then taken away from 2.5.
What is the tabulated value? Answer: 2.6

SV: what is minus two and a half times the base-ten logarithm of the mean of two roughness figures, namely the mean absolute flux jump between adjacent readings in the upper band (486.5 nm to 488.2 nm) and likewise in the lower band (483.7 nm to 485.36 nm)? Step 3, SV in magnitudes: 0.37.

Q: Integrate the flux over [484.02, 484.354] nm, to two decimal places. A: 2.08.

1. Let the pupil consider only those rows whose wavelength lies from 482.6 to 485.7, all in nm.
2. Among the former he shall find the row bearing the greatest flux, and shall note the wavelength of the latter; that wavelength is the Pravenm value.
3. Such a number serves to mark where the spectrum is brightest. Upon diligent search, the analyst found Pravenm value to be 484.409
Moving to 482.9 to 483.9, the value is 483.295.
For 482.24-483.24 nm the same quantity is 482.739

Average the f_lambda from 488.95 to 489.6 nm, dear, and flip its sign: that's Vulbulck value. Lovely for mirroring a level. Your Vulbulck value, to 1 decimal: -5.6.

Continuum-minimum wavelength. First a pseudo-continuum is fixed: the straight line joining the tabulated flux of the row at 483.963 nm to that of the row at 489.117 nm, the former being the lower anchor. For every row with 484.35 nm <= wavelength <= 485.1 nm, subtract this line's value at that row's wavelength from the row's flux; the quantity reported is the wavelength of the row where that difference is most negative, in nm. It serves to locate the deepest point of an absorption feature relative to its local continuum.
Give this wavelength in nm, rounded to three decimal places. 484.856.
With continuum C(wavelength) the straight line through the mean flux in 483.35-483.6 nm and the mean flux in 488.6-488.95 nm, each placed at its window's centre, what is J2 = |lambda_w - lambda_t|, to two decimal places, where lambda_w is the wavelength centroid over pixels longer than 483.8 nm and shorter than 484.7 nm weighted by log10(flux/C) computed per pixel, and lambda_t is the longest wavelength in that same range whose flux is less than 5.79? 0.36 nm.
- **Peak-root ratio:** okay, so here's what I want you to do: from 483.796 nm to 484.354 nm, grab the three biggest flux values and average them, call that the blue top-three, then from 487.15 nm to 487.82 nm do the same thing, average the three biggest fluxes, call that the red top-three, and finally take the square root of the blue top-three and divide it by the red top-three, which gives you 0.471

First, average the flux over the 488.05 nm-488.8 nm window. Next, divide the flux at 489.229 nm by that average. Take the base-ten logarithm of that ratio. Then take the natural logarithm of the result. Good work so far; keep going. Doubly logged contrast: -2.1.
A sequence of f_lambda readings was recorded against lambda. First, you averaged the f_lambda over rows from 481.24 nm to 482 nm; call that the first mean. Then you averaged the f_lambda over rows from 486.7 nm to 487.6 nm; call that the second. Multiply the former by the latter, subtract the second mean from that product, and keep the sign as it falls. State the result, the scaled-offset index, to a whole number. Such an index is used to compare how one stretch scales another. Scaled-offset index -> 24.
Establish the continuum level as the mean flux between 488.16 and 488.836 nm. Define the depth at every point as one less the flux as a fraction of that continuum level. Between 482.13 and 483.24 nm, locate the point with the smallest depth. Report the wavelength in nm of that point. 482.739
